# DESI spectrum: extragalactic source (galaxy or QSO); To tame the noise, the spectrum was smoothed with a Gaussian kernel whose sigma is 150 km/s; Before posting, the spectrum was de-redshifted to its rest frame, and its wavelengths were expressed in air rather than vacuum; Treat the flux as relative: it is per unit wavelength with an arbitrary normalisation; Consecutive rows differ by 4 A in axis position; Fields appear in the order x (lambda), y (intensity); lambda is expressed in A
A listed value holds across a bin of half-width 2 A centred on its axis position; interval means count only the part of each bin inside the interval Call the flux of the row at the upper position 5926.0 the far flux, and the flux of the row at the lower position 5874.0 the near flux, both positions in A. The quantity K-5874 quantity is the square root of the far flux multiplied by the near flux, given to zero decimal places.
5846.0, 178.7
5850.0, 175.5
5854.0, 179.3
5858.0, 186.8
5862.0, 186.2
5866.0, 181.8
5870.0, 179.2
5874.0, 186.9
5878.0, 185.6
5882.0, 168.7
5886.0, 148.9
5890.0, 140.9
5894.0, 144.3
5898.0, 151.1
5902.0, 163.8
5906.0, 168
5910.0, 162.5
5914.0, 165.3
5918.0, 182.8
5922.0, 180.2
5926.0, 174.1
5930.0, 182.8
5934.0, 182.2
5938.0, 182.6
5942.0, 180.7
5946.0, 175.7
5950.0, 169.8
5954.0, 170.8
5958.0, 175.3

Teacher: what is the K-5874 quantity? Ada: 180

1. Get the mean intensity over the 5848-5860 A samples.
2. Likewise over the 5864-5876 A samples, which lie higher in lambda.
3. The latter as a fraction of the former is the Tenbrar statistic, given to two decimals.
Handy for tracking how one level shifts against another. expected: 1.01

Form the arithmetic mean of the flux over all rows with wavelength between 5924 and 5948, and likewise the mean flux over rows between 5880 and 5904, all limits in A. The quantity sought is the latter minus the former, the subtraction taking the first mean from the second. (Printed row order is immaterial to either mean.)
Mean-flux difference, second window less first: -27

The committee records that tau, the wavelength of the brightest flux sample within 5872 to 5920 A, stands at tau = 5874.0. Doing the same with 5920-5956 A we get 5930.0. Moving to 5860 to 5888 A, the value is 5874.0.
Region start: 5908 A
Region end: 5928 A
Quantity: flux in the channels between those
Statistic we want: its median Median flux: 174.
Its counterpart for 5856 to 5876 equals 186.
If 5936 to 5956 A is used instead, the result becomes 176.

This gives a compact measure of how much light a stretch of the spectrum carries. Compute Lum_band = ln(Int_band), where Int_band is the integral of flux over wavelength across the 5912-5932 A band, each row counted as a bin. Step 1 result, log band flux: 8.17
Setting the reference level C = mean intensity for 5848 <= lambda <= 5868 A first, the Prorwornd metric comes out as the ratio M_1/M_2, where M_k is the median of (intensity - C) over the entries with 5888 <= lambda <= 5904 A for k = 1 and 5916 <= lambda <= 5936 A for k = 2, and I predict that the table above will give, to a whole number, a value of -122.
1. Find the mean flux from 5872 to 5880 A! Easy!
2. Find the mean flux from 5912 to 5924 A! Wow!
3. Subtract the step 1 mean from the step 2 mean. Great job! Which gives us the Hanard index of -10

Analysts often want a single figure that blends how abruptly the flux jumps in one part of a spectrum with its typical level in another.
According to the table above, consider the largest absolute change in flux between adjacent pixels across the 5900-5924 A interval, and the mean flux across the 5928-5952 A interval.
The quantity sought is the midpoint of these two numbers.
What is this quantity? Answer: 98.2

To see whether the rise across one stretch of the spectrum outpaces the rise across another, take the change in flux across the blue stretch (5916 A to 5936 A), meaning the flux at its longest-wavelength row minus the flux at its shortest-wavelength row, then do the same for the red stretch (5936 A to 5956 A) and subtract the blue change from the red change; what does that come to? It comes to -11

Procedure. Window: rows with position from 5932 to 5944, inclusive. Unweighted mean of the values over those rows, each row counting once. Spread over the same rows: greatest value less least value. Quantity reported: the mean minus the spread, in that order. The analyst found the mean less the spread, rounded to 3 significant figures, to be 180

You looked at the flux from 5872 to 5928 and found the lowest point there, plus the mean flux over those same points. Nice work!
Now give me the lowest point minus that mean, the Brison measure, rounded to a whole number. -25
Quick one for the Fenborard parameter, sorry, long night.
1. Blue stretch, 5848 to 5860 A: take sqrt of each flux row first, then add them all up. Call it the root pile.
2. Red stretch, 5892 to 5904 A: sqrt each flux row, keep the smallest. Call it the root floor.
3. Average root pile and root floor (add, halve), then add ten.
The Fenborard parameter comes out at 36.2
